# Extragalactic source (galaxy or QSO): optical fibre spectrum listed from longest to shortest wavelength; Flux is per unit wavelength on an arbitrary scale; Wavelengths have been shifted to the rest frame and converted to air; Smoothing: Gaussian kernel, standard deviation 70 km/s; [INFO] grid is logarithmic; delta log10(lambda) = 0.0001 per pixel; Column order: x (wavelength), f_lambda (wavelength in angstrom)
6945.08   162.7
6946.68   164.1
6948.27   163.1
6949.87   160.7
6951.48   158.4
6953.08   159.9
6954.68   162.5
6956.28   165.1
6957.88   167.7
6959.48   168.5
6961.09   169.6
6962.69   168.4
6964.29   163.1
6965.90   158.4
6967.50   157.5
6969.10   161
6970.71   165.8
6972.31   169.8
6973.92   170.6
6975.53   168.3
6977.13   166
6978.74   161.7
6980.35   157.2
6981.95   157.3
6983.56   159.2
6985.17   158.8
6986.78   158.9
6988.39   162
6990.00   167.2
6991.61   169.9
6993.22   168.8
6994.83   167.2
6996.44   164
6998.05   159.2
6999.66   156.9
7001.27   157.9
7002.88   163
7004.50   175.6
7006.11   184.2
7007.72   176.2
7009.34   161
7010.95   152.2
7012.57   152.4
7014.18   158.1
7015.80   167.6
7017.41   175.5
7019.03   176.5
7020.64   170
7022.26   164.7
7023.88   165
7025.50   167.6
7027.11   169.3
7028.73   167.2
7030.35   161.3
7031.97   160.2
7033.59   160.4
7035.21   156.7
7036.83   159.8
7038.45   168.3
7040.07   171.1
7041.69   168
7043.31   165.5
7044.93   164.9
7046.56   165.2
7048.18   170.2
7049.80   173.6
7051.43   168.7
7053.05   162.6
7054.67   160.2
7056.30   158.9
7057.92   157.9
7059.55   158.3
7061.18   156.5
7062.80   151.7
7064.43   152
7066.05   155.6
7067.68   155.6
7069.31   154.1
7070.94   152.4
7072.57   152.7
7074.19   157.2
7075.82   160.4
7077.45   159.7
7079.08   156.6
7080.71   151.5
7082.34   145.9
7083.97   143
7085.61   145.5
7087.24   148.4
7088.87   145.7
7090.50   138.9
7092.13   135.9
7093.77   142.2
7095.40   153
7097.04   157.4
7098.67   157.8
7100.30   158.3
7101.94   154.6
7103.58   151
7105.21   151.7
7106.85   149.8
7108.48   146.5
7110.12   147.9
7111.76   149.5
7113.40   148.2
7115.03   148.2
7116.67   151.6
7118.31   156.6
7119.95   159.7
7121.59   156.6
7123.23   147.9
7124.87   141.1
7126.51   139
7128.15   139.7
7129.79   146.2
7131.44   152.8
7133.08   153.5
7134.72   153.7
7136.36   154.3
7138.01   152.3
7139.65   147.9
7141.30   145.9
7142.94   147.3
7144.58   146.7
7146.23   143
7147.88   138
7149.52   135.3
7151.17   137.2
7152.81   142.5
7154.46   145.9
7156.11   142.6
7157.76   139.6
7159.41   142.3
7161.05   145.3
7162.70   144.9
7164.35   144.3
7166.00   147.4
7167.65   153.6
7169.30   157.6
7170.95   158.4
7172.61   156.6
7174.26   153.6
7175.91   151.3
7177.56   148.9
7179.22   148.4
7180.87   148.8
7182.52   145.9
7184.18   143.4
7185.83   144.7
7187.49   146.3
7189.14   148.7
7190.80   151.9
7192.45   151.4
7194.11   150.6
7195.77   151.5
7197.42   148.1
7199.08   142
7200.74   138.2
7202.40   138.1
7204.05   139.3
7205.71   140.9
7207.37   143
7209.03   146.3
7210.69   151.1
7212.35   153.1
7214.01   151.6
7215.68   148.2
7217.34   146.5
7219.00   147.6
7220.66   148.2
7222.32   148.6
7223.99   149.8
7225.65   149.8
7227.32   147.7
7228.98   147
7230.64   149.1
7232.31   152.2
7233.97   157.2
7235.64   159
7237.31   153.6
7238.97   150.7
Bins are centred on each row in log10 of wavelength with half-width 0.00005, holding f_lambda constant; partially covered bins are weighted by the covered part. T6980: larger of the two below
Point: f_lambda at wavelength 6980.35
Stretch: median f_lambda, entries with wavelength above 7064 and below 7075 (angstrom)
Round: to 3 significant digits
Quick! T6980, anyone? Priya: 157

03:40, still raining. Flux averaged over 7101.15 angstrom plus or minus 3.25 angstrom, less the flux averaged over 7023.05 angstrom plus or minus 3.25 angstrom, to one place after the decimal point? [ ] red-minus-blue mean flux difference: -11.4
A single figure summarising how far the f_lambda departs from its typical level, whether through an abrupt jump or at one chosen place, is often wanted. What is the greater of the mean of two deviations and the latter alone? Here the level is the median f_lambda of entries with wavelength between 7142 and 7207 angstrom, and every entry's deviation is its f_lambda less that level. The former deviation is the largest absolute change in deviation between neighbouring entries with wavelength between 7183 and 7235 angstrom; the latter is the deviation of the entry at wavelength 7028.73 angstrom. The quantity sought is 21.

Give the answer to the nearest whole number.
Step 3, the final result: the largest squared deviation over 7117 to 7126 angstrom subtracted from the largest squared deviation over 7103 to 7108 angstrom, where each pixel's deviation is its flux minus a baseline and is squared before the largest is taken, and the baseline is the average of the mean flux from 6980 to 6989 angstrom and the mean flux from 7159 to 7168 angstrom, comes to -124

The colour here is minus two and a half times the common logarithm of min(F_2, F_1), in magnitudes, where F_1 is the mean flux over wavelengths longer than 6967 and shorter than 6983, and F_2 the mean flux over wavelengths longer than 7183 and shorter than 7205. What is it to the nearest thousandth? -5.409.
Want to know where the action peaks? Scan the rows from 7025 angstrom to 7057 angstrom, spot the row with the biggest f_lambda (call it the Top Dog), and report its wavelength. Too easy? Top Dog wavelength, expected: 7049.80 angstrom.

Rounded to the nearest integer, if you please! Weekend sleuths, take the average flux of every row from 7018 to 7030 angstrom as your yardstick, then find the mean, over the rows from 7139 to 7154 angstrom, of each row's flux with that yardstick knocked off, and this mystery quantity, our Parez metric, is -26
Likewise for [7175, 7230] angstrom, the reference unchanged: -21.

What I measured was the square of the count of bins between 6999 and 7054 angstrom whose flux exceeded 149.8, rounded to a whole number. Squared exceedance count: 1156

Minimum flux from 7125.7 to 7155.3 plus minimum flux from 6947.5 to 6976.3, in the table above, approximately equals 293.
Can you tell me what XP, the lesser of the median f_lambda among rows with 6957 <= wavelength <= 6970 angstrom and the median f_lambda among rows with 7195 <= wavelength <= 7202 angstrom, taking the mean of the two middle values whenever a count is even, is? 145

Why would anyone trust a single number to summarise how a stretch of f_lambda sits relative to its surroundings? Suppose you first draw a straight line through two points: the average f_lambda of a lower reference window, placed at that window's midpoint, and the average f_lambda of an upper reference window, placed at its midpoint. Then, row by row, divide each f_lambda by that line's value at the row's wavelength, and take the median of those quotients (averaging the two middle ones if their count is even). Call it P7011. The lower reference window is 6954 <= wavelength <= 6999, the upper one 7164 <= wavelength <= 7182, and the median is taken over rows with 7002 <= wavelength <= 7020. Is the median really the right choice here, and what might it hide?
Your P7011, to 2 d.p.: 1.04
